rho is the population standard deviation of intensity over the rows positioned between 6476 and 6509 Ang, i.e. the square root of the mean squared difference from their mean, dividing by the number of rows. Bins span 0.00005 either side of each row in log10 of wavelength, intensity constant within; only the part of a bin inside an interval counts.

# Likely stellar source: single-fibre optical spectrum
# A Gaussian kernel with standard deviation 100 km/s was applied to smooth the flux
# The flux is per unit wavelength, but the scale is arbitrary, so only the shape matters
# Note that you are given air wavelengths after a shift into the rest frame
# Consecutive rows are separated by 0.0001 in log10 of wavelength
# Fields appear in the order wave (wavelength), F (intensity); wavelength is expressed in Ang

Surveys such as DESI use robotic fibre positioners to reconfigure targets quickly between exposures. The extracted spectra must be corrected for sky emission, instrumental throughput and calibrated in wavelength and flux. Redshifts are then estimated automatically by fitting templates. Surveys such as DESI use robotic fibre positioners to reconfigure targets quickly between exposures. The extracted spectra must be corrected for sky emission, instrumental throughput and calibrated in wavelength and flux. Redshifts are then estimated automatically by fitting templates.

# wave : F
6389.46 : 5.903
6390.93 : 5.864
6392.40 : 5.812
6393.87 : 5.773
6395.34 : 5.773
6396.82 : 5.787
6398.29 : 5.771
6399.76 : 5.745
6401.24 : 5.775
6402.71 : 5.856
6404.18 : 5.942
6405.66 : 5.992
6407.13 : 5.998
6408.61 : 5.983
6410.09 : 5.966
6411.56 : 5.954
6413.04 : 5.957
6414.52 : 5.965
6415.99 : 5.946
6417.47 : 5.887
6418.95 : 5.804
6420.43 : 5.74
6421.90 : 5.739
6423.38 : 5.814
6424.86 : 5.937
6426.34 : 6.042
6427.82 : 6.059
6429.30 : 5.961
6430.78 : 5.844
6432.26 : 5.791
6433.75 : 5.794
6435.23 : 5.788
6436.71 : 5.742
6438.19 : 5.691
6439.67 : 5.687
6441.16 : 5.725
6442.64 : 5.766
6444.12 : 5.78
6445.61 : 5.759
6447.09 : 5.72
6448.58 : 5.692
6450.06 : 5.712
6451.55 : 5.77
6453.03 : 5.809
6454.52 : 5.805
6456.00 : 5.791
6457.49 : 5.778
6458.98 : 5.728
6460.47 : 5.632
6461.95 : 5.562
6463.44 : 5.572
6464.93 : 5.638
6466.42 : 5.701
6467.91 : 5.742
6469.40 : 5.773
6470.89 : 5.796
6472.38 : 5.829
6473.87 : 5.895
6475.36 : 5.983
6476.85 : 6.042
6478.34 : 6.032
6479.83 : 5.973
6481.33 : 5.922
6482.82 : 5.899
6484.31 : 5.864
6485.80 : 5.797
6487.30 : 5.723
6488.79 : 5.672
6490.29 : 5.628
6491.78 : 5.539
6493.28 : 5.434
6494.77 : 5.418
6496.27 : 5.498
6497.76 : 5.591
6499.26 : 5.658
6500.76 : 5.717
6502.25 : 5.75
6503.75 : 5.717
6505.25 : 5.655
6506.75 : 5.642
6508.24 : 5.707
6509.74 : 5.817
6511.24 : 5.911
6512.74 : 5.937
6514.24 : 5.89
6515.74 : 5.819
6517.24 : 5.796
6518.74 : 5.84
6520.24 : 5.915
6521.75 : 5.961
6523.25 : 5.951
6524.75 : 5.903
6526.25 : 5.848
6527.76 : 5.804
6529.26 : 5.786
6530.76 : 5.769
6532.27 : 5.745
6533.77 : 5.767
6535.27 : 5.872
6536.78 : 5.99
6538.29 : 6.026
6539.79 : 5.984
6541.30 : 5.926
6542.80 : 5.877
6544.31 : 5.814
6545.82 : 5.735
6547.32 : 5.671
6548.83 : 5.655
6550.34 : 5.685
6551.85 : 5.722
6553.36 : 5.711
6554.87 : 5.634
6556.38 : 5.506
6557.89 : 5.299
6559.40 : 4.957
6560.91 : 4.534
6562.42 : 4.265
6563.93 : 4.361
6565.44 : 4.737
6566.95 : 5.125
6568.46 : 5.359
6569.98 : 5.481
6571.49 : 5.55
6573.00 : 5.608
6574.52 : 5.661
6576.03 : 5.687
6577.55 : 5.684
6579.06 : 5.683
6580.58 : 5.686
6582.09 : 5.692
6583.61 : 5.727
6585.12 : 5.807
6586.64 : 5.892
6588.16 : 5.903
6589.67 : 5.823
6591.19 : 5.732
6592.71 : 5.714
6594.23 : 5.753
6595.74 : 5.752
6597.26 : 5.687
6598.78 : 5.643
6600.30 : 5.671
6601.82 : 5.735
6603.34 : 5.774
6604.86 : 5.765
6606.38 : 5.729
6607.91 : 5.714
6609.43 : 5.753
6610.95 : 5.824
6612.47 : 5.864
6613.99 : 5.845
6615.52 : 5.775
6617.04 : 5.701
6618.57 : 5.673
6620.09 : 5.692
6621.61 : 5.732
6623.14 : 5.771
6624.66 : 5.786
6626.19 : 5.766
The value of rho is 0.173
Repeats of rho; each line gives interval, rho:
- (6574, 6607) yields 0.068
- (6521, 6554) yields 0.110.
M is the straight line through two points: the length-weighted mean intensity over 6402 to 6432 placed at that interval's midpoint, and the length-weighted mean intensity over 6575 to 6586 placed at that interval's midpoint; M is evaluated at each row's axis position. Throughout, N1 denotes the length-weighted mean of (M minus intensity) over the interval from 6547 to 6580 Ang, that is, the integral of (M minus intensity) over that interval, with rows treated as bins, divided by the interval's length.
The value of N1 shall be 0.391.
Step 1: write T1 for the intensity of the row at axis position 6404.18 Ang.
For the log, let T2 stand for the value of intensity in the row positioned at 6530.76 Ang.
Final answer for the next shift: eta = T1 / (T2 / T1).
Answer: 6.12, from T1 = 5.942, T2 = 5.769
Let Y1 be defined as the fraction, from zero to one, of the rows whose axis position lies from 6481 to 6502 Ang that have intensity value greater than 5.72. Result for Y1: 0.4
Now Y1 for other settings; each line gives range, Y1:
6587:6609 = 0.6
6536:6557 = 0.6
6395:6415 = 1.0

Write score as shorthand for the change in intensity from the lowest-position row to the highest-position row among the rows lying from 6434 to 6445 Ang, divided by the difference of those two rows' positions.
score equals -0.001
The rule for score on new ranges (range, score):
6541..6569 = -0.021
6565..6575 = 0.102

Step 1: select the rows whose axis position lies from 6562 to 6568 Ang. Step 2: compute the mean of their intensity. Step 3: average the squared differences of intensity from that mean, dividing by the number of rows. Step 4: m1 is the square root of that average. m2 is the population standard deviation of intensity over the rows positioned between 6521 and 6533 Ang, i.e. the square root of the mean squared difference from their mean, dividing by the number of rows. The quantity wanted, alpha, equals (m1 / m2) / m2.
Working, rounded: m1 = 0.340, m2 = 0.08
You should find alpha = 55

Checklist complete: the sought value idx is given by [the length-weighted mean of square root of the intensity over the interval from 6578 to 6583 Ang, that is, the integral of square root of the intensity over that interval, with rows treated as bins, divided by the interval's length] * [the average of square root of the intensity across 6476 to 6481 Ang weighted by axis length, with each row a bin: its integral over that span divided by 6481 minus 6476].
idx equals 5.84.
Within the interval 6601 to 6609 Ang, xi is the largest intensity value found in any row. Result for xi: 5.774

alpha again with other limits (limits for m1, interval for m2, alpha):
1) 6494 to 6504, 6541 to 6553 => 13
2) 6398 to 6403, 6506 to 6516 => 4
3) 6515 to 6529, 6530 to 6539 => 5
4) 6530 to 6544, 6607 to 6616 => 36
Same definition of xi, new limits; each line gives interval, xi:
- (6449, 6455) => 5.809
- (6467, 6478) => 6.042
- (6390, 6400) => 5.864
